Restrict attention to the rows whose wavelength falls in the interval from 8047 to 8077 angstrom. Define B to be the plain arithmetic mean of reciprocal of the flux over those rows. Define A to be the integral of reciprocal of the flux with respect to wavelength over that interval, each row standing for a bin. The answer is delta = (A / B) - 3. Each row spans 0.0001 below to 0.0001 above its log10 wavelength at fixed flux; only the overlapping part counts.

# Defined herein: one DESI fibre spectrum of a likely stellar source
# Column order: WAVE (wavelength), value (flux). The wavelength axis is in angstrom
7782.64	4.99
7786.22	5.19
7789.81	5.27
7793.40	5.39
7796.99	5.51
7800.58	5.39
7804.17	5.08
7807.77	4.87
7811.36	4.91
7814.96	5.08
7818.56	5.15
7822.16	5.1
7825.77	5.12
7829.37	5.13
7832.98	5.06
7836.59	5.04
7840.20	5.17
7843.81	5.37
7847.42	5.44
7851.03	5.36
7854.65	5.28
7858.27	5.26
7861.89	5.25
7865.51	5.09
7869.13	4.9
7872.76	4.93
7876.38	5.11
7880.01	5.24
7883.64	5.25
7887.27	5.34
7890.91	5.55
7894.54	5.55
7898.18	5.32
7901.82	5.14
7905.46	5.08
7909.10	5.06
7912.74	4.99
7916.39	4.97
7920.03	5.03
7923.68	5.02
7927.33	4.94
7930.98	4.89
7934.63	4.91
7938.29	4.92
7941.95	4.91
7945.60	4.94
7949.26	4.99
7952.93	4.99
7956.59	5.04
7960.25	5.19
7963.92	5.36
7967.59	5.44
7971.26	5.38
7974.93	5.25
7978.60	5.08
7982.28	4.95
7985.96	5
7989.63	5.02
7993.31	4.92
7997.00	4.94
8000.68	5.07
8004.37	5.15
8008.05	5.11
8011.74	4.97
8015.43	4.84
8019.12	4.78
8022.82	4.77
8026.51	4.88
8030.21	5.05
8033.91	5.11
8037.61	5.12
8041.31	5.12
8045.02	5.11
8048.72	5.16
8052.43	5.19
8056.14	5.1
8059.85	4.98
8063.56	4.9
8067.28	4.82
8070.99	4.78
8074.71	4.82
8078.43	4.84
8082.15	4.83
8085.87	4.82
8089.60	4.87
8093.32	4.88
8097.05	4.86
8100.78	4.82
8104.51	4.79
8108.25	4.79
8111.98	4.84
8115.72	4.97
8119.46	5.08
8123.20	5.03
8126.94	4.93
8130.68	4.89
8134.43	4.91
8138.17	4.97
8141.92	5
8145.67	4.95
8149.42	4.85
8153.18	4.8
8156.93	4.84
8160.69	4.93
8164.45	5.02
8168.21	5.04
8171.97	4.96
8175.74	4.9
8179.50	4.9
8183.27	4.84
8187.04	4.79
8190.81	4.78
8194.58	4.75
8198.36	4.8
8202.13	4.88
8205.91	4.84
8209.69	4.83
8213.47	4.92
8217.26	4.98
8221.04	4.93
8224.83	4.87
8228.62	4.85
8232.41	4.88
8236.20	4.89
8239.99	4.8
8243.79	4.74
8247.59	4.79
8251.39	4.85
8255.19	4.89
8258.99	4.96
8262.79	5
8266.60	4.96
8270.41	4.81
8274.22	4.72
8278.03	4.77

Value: 27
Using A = 6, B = 0.201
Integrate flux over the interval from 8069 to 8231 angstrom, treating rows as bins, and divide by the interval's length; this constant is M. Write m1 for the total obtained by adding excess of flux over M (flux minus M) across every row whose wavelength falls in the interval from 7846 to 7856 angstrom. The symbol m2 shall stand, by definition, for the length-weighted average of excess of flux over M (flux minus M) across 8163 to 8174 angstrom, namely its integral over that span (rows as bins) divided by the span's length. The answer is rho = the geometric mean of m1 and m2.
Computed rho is 0.42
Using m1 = 1.4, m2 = 0.12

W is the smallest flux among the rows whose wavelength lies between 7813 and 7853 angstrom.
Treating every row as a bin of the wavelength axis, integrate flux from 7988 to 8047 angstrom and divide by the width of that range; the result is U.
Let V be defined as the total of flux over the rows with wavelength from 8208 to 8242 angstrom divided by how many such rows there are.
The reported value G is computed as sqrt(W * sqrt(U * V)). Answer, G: 4.99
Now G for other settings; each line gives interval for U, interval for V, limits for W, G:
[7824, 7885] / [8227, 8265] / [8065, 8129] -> 4.90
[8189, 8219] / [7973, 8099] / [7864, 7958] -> 4.90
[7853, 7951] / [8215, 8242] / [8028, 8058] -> 5.02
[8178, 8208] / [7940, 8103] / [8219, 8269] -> 4.83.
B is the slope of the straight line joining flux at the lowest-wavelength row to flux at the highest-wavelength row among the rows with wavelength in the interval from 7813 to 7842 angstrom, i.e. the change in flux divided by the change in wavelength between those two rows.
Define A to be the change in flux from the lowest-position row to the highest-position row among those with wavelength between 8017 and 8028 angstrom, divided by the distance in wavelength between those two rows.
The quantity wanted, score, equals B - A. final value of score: -0.01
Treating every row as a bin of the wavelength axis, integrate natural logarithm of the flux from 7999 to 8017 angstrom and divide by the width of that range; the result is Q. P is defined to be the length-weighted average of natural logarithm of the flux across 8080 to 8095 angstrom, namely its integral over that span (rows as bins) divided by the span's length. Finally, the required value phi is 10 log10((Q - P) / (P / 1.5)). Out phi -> -15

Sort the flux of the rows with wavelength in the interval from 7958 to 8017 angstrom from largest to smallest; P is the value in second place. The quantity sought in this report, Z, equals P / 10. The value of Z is 0.538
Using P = 5.38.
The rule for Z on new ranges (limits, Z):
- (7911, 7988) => 0.538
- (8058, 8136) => 0.503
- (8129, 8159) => 0.497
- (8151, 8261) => 0.502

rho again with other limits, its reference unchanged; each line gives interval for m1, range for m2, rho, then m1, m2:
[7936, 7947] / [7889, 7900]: 0.27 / 0.1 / 0.59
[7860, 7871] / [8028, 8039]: 0.35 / 0.6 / 0.20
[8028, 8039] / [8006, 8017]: 0.25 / 0.6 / 0.10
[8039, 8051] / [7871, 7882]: 0.40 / 0.7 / 0.21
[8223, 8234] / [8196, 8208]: 0.05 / 0.0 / -0.05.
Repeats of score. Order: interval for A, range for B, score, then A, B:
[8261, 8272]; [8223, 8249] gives 0.02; -0.025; -0.004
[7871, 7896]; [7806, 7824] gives -0.01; 0.028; 0.016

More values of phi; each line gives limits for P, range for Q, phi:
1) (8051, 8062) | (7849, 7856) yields -14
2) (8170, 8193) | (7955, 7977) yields -11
